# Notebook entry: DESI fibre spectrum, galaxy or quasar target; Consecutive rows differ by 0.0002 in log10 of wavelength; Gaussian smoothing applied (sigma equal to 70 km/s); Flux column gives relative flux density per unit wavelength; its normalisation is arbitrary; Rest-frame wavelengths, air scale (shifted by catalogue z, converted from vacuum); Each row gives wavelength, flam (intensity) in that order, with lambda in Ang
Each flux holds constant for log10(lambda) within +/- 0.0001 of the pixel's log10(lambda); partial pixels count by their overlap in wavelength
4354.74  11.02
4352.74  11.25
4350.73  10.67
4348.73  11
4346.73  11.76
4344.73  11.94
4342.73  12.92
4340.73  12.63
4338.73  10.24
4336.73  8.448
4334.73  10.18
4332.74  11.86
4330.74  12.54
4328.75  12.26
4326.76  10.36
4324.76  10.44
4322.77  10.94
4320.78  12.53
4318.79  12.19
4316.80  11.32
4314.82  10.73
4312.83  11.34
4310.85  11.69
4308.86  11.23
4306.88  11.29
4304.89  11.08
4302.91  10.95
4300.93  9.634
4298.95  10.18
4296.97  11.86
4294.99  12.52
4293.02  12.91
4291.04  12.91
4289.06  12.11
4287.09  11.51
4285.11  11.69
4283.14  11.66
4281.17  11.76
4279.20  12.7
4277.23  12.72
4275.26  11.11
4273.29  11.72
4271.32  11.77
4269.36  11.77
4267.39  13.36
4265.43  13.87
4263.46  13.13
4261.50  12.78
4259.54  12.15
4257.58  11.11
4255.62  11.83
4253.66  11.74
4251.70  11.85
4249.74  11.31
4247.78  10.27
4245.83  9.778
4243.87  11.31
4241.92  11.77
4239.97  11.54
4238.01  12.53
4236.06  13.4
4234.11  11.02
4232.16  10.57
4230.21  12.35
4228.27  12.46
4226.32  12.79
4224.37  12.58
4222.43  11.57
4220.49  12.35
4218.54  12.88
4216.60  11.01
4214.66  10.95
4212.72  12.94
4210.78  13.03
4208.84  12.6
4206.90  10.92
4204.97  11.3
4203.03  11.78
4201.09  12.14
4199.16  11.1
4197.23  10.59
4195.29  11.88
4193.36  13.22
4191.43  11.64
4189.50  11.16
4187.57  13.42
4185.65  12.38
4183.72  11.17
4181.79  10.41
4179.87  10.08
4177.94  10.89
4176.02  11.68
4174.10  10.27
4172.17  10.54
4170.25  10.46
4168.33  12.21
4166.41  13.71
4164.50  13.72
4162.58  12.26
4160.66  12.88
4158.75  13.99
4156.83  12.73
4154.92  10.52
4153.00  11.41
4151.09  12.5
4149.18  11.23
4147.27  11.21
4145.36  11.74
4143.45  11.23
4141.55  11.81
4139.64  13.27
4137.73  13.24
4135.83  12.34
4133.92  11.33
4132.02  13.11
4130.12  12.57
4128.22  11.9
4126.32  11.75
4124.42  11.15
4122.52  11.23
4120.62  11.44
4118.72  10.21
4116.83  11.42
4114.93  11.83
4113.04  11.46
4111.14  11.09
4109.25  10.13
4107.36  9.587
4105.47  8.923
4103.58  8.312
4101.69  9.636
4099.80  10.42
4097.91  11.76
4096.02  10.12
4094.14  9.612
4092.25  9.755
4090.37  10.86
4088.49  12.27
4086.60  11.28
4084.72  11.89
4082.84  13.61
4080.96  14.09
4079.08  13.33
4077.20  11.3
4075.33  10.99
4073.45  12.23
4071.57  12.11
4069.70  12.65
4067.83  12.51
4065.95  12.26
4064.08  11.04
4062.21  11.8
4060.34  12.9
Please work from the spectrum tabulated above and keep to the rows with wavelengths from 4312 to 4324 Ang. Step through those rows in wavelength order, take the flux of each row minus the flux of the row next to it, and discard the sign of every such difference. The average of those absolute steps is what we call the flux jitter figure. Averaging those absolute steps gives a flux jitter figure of 0.80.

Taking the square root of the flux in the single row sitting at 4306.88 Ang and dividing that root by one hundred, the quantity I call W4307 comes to 0.0336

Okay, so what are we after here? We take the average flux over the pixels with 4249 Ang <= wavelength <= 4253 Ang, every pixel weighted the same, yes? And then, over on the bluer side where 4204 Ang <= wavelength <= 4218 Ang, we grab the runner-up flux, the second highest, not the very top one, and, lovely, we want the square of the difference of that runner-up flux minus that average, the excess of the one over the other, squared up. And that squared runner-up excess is 1.8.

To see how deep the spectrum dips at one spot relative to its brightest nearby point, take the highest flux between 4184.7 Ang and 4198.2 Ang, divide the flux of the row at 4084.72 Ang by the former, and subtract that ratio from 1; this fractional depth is 0.11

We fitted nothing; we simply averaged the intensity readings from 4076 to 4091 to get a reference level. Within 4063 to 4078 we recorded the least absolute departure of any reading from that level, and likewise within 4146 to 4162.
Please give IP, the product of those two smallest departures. 0.012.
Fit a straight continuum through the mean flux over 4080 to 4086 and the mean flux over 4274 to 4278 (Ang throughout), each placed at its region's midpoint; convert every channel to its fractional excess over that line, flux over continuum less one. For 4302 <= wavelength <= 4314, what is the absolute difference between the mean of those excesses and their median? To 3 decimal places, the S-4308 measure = 0.000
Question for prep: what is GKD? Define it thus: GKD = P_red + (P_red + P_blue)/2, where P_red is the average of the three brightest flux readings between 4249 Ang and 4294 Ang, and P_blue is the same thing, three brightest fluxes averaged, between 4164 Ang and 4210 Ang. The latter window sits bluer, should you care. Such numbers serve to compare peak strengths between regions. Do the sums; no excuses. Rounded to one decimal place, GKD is 27.0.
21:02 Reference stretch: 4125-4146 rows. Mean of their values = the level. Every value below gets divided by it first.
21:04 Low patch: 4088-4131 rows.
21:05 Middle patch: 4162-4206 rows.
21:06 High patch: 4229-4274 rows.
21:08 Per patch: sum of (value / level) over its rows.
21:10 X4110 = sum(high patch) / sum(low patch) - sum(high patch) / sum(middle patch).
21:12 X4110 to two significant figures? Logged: 0.085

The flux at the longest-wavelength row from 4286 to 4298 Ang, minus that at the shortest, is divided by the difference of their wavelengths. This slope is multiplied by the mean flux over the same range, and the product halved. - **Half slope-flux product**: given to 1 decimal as 0.2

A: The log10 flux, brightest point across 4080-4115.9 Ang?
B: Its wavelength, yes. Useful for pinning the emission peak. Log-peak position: 4080.96 Ang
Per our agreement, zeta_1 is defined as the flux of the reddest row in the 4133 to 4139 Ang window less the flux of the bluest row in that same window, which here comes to 1.9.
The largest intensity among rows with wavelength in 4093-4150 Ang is 13.27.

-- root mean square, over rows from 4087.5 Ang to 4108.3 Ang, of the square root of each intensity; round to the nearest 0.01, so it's 3.18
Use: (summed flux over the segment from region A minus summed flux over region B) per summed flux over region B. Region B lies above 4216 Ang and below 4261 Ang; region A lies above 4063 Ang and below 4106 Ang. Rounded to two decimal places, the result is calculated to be -0.03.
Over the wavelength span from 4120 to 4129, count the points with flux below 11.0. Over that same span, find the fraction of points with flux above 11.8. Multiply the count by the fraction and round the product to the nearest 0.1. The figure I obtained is 0.0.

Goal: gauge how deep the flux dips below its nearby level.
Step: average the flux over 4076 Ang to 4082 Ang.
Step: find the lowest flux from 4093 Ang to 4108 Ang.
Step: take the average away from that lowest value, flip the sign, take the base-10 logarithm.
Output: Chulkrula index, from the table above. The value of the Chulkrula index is 0.7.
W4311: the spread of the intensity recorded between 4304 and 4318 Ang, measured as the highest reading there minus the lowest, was 1.0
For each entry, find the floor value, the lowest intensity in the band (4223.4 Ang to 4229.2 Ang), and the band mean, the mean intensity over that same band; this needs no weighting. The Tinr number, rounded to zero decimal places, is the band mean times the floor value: 157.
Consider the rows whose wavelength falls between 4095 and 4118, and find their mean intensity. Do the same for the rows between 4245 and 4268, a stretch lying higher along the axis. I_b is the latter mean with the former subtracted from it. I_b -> 1.54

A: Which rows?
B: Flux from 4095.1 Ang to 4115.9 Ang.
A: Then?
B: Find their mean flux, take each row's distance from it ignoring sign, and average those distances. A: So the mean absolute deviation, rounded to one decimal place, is 0.9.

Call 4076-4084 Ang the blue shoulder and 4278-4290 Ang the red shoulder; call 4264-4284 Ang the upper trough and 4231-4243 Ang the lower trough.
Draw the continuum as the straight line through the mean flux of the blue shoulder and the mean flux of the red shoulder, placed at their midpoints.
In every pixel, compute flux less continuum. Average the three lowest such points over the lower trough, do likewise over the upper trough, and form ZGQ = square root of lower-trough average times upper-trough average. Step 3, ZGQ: 0.72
